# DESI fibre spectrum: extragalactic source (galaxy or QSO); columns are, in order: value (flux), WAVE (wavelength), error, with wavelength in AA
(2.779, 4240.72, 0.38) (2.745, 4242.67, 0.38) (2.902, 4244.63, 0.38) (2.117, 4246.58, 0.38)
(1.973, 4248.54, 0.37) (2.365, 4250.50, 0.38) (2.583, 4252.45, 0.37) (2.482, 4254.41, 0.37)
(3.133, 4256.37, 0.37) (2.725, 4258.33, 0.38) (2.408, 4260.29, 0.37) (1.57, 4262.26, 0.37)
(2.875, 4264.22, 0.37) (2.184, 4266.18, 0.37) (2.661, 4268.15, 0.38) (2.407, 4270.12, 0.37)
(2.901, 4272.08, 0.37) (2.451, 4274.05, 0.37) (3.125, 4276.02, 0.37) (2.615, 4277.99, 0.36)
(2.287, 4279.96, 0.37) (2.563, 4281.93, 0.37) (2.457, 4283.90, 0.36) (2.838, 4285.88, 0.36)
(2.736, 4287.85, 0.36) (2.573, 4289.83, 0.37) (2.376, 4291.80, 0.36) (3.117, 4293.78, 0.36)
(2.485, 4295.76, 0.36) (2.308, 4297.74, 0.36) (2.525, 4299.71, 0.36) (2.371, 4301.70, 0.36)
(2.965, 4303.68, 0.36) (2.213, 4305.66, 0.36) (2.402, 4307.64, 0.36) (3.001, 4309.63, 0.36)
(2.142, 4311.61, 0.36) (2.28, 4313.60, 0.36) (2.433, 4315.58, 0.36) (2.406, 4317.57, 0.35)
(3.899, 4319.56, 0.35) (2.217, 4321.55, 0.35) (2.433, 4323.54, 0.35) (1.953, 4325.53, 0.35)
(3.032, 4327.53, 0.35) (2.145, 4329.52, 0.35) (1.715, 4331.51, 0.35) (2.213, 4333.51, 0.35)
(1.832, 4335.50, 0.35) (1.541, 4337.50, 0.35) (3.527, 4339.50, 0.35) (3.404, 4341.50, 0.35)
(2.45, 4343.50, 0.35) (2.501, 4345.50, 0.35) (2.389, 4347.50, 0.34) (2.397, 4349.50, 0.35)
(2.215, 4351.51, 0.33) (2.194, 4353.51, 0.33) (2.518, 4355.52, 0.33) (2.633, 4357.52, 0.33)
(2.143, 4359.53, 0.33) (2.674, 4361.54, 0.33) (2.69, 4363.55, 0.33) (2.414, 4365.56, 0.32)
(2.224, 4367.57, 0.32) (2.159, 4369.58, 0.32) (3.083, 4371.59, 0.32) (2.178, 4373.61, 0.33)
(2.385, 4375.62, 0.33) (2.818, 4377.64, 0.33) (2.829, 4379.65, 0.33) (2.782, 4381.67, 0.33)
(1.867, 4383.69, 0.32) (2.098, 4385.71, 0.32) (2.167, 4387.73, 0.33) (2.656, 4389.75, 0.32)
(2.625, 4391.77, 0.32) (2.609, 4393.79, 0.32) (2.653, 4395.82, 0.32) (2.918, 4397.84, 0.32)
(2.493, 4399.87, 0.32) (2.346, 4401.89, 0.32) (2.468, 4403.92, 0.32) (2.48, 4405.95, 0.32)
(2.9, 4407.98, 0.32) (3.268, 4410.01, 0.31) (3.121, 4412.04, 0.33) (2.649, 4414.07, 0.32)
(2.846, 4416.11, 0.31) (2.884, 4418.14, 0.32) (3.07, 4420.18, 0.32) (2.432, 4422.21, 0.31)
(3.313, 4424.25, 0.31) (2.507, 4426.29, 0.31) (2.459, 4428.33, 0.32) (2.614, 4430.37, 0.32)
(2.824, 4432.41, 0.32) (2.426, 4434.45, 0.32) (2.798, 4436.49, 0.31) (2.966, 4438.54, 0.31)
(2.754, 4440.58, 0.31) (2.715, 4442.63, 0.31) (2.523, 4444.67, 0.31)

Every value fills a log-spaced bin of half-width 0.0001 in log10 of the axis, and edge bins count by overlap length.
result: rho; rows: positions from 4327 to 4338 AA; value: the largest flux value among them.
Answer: 3.032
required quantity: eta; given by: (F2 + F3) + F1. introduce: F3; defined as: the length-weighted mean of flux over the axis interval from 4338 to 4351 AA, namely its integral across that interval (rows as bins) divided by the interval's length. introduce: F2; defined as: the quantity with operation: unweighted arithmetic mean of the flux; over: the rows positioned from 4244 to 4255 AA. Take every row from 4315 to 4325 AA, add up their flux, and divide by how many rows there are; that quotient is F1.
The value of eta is 7.8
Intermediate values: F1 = 2.68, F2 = 2.40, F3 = 2.71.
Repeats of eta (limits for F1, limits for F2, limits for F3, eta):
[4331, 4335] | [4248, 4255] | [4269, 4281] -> 6.9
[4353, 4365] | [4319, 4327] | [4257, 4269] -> 7.5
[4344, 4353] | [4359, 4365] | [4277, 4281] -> 7.3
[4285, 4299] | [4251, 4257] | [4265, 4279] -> 8.0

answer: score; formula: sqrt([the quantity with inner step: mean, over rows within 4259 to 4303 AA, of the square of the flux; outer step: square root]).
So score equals 1.600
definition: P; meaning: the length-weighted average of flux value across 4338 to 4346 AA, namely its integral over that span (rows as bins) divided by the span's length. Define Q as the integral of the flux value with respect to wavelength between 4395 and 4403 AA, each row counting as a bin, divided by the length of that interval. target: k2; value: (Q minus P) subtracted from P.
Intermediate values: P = 2.91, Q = 2.60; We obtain 3.2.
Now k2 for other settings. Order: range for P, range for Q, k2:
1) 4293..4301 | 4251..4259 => 2.5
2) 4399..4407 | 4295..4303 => 2.5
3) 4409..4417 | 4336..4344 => 3.3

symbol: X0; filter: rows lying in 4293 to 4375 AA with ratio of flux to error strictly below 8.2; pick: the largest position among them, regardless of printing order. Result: 4373.61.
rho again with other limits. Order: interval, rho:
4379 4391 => 2.829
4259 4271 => 2.875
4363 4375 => 3.083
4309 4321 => 3.899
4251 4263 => 3.133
